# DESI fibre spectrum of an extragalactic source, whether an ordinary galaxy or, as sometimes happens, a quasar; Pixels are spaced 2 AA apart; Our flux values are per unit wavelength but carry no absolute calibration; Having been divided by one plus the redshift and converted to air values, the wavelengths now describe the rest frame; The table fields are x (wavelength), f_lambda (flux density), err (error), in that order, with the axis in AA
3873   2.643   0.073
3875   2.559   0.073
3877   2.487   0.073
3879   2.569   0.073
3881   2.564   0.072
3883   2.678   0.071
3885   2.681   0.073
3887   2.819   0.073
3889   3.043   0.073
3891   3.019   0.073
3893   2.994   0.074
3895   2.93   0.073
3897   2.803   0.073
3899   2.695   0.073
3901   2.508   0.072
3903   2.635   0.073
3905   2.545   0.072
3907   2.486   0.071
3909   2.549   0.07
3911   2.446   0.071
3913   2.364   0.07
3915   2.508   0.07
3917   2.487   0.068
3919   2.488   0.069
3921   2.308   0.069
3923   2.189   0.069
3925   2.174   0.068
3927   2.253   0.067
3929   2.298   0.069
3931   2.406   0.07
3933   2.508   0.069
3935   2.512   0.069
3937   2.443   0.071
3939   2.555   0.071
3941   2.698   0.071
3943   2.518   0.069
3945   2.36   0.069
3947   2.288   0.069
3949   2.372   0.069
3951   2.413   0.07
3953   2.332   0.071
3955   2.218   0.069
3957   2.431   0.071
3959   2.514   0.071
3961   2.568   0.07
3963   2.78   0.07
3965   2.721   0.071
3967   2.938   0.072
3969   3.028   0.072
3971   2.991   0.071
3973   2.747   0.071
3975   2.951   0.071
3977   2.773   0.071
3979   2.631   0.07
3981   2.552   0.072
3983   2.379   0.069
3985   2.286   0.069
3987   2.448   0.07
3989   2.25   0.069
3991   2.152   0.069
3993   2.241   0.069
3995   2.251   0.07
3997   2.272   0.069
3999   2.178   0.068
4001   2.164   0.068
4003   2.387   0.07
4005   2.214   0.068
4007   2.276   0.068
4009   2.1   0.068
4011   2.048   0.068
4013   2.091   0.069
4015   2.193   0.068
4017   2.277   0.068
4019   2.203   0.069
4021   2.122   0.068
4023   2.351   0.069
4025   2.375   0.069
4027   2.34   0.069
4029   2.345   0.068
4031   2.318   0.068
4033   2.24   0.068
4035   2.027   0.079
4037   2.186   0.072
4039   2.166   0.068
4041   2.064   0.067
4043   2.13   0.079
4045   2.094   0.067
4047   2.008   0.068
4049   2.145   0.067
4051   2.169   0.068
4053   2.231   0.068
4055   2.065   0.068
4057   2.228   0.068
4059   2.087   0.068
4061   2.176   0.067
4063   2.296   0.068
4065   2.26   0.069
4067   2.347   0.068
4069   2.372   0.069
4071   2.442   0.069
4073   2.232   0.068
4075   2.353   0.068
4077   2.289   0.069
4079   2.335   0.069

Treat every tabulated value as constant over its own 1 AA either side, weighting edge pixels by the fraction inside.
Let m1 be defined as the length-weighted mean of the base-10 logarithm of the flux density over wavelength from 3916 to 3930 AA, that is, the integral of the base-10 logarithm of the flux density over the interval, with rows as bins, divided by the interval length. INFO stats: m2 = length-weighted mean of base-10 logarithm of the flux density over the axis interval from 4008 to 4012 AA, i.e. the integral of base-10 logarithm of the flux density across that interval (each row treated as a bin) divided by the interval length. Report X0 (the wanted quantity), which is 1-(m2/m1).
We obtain 0.13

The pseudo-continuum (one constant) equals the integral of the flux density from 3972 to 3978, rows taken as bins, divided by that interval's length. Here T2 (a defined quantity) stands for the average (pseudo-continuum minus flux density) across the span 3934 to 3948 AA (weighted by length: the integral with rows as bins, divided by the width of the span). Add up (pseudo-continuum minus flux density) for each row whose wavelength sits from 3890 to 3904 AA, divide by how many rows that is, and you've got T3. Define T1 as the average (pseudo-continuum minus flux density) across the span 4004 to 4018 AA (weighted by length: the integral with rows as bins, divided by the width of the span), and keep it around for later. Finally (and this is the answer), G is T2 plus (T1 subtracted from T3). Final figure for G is -0.3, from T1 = 0.65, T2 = 0.342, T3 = 0.03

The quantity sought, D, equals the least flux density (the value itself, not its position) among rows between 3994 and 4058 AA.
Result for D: 2.008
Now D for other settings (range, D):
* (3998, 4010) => 2.1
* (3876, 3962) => 2.174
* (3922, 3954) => 2.174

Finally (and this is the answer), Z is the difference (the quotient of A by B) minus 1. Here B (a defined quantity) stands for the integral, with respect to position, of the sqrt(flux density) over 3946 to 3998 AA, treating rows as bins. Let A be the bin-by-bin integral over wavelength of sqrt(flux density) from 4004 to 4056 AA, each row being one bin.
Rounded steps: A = 77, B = 82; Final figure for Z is -0.07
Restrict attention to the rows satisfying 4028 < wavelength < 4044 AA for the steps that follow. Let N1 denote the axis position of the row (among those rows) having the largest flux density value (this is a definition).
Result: 4029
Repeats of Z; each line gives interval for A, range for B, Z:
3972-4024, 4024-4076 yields 0.02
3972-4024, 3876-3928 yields -0.05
